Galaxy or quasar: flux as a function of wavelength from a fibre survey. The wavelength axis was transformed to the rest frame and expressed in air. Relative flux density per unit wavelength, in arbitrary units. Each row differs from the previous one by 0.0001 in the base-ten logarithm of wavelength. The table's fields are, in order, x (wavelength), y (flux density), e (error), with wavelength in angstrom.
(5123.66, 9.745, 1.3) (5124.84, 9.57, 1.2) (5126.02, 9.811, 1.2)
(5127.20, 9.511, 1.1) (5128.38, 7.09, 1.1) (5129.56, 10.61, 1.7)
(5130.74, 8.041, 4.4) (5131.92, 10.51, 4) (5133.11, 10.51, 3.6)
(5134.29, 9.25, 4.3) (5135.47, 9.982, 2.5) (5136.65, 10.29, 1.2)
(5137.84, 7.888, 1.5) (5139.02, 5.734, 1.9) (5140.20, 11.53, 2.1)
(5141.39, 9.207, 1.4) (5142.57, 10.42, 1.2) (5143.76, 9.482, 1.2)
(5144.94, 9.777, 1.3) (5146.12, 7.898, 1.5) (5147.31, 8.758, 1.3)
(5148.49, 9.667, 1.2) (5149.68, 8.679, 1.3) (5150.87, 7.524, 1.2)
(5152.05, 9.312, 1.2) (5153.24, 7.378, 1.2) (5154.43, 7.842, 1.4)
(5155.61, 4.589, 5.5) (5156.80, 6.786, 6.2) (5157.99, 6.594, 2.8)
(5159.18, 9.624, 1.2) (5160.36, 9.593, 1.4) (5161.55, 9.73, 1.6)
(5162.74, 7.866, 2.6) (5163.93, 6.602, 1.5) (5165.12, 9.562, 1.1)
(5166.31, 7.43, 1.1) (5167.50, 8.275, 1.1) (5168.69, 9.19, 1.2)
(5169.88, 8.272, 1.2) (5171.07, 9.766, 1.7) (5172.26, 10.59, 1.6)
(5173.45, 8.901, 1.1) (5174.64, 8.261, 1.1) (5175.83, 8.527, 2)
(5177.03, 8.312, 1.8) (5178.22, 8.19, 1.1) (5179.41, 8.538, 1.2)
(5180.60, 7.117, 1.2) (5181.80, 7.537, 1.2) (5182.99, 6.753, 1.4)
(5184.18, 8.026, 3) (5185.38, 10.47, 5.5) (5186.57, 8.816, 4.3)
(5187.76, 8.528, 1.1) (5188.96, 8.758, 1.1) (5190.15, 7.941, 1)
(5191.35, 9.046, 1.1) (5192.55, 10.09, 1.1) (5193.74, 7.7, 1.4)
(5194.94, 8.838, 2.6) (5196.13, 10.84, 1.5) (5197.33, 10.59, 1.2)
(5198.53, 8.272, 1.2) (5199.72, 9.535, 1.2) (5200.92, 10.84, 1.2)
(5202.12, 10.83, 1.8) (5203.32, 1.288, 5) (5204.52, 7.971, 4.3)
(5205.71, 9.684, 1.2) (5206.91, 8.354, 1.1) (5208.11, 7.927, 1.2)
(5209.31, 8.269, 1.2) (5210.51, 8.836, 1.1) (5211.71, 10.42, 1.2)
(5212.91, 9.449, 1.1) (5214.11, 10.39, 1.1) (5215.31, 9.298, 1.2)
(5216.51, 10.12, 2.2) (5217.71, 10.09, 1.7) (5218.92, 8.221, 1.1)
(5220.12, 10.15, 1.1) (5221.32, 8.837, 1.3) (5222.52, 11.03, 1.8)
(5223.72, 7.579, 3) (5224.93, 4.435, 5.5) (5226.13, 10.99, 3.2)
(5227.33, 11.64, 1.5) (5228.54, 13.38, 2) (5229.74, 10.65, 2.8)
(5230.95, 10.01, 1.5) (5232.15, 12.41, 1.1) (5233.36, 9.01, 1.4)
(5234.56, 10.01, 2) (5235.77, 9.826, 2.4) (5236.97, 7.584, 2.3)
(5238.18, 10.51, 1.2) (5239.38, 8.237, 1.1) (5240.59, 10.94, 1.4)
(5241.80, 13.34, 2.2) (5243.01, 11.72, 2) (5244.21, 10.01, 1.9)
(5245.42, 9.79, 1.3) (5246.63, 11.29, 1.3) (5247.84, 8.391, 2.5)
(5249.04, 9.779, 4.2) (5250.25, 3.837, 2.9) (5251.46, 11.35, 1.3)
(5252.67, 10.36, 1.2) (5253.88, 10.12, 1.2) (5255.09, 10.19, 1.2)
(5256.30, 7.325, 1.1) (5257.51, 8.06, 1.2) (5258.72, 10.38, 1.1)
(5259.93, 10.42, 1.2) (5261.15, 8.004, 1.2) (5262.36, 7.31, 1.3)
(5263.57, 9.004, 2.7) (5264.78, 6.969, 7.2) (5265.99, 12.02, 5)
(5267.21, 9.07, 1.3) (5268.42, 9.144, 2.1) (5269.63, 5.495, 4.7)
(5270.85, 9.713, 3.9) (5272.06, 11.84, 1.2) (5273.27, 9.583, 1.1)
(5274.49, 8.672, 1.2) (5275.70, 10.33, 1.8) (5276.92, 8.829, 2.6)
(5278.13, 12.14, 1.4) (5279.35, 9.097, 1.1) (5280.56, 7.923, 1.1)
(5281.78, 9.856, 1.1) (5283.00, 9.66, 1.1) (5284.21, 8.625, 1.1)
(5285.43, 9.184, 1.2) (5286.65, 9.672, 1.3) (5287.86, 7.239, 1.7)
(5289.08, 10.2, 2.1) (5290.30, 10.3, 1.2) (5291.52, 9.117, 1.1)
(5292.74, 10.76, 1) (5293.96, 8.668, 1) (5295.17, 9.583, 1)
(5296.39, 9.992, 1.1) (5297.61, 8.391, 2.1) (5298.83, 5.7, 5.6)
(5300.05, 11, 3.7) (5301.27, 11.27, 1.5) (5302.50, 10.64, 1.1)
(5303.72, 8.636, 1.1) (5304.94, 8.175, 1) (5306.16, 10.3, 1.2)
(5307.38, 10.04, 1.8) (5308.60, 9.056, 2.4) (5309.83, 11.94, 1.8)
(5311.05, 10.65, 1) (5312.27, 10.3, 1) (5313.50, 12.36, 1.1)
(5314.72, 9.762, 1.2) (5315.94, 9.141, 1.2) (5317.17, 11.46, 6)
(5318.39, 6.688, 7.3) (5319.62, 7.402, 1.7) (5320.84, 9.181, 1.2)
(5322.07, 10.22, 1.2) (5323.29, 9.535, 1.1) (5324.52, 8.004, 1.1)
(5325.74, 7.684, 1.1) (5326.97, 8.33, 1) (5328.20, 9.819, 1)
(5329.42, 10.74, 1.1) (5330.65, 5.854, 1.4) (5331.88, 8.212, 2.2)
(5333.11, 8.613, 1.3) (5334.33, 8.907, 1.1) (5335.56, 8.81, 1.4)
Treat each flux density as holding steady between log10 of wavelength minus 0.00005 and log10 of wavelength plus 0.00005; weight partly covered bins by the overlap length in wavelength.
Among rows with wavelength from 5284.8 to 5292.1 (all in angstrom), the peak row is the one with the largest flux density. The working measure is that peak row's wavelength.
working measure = 5290.30 angstrom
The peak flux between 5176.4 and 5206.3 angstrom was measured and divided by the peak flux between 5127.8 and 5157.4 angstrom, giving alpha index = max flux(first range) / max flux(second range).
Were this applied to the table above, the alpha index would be 0.94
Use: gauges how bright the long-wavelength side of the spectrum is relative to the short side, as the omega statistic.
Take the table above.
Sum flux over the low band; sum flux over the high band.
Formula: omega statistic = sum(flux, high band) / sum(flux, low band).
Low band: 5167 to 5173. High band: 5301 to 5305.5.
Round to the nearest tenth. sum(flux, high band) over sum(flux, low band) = 0.8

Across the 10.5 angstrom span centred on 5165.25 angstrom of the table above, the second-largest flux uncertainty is 1.6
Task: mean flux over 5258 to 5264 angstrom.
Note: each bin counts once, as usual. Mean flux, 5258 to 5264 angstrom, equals 9.0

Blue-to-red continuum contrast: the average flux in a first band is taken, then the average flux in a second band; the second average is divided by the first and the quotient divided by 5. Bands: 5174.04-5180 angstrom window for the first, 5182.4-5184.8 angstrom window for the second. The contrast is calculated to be 0.177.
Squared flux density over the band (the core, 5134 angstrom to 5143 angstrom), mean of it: 89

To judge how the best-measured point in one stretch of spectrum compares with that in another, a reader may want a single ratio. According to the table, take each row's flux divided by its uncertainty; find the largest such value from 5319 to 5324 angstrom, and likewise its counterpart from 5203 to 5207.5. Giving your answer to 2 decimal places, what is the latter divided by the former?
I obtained 0.93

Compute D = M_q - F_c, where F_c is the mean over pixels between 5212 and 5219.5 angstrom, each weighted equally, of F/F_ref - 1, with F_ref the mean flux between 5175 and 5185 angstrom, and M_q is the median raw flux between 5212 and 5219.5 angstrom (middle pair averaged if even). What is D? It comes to 9.6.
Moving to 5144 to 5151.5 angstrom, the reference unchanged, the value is 8.6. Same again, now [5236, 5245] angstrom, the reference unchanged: 10.2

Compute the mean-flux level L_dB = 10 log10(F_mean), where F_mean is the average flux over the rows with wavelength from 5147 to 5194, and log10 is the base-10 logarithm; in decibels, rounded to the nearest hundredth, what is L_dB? 9.23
